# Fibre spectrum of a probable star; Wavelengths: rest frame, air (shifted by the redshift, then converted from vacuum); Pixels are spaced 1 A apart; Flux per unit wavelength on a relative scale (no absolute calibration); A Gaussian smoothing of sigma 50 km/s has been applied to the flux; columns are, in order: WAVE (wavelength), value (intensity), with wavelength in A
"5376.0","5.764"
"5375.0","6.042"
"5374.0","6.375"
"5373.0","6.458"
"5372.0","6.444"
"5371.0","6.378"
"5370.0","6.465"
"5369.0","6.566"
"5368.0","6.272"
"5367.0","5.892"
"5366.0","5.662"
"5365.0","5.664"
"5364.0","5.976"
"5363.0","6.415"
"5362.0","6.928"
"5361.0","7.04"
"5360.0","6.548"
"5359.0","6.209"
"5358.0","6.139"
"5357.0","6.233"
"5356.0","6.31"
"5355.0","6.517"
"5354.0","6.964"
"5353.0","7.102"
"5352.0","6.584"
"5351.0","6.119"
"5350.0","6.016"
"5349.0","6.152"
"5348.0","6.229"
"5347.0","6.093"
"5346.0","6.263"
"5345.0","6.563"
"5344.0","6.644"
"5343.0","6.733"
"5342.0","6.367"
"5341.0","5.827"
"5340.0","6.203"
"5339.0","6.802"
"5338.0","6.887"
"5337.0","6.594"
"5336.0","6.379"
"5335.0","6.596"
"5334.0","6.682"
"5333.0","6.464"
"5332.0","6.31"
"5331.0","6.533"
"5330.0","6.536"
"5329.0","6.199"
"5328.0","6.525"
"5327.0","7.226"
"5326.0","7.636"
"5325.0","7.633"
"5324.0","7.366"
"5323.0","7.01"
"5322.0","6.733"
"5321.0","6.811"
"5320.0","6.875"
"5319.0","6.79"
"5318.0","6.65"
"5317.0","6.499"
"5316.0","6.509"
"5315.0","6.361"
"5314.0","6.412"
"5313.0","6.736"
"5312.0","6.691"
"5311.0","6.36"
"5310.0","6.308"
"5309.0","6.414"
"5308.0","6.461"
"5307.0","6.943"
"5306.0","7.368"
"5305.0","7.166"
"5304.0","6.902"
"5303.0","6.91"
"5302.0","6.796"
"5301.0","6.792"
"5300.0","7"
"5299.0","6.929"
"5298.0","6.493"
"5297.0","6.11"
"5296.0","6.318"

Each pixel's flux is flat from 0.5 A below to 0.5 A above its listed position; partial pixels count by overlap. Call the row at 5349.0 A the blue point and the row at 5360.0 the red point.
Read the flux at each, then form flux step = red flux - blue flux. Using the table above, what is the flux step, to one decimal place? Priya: 0.4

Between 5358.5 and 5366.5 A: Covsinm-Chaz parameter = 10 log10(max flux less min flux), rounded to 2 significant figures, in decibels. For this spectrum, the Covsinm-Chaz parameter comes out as 1.4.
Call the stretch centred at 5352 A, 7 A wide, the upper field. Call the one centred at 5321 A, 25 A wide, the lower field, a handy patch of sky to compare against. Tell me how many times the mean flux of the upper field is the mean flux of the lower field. 0.969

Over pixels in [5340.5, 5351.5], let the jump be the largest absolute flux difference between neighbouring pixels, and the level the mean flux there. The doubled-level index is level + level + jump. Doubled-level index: 13.1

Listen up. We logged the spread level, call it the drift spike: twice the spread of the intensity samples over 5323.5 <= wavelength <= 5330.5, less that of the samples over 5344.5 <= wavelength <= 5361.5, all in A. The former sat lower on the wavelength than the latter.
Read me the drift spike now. 0.8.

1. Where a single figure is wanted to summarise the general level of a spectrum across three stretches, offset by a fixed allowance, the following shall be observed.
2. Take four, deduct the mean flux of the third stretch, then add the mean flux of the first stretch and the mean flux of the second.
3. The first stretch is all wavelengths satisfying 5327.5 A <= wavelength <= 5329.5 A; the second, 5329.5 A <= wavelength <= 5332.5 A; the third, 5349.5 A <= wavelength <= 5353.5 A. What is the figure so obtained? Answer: 10.4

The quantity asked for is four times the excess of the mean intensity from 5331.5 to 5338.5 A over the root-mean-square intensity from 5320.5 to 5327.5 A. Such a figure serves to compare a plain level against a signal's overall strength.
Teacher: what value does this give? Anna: -2.6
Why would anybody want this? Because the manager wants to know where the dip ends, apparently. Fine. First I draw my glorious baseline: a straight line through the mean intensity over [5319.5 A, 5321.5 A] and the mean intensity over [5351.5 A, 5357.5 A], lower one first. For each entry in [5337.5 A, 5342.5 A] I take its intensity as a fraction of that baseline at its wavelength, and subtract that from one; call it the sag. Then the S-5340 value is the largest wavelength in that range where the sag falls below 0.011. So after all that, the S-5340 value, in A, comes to 5339.0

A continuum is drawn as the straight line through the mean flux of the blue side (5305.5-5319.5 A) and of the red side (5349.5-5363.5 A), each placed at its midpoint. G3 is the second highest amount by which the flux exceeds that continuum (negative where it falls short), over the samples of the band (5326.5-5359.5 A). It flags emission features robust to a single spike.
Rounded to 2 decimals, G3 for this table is 0.59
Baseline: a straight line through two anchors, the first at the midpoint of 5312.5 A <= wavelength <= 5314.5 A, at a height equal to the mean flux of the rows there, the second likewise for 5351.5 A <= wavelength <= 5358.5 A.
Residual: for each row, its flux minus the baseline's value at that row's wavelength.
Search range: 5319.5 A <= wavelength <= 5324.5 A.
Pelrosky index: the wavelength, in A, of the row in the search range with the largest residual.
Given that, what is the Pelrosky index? 5324.0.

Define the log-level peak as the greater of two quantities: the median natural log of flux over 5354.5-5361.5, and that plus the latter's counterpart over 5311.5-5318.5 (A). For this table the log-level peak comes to 3.72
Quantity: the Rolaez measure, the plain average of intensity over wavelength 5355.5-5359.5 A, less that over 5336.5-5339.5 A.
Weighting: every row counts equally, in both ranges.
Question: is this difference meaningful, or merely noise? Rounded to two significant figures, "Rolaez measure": -0.54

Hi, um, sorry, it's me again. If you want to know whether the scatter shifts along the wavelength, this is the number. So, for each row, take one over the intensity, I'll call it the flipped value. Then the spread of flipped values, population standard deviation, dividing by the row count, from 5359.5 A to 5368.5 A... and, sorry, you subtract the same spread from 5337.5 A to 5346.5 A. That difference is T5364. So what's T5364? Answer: 0.0042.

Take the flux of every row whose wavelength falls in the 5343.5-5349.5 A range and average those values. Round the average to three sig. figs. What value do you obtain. 6.32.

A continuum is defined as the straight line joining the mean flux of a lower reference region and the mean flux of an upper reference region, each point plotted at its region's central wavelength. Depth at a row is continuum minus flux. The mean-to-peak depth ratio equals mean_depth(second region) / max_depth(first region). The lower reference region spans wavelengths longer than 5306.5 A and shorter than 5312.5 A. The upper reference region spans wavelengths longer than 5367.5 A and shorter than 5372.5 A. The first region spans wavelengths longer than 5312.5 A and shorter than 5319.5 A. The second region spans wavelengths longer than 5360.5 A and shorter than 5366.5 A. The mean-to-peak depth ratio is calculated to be 1.0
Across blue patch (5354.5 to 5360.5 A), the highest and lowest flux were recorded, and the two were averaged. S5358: 6.34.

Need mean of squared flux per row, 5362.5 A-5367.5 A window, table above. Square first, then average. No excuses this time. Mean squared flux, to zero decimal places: 35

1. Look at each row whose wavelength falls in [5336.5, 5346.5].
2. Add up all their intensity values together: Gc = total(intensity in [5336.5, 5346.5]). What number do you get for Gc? 65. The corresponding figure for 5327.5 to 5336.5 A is 58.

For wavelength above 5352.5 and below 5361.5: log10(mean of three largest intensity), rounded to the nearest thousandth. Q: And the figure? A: 0.847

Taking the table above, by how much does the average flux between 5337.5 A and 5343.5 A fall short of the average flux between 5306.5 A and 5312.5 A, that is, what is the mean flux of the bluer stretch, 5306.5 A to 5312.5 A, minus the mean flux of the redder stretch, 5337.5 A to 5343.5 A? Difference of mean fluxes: 0.1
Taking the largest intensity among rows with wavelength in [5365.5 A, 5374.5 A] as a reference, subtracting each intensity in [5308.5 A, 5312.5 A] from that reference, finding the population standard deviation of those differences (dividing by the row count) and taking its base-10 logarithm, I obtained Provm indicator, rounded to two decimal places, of -0.83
